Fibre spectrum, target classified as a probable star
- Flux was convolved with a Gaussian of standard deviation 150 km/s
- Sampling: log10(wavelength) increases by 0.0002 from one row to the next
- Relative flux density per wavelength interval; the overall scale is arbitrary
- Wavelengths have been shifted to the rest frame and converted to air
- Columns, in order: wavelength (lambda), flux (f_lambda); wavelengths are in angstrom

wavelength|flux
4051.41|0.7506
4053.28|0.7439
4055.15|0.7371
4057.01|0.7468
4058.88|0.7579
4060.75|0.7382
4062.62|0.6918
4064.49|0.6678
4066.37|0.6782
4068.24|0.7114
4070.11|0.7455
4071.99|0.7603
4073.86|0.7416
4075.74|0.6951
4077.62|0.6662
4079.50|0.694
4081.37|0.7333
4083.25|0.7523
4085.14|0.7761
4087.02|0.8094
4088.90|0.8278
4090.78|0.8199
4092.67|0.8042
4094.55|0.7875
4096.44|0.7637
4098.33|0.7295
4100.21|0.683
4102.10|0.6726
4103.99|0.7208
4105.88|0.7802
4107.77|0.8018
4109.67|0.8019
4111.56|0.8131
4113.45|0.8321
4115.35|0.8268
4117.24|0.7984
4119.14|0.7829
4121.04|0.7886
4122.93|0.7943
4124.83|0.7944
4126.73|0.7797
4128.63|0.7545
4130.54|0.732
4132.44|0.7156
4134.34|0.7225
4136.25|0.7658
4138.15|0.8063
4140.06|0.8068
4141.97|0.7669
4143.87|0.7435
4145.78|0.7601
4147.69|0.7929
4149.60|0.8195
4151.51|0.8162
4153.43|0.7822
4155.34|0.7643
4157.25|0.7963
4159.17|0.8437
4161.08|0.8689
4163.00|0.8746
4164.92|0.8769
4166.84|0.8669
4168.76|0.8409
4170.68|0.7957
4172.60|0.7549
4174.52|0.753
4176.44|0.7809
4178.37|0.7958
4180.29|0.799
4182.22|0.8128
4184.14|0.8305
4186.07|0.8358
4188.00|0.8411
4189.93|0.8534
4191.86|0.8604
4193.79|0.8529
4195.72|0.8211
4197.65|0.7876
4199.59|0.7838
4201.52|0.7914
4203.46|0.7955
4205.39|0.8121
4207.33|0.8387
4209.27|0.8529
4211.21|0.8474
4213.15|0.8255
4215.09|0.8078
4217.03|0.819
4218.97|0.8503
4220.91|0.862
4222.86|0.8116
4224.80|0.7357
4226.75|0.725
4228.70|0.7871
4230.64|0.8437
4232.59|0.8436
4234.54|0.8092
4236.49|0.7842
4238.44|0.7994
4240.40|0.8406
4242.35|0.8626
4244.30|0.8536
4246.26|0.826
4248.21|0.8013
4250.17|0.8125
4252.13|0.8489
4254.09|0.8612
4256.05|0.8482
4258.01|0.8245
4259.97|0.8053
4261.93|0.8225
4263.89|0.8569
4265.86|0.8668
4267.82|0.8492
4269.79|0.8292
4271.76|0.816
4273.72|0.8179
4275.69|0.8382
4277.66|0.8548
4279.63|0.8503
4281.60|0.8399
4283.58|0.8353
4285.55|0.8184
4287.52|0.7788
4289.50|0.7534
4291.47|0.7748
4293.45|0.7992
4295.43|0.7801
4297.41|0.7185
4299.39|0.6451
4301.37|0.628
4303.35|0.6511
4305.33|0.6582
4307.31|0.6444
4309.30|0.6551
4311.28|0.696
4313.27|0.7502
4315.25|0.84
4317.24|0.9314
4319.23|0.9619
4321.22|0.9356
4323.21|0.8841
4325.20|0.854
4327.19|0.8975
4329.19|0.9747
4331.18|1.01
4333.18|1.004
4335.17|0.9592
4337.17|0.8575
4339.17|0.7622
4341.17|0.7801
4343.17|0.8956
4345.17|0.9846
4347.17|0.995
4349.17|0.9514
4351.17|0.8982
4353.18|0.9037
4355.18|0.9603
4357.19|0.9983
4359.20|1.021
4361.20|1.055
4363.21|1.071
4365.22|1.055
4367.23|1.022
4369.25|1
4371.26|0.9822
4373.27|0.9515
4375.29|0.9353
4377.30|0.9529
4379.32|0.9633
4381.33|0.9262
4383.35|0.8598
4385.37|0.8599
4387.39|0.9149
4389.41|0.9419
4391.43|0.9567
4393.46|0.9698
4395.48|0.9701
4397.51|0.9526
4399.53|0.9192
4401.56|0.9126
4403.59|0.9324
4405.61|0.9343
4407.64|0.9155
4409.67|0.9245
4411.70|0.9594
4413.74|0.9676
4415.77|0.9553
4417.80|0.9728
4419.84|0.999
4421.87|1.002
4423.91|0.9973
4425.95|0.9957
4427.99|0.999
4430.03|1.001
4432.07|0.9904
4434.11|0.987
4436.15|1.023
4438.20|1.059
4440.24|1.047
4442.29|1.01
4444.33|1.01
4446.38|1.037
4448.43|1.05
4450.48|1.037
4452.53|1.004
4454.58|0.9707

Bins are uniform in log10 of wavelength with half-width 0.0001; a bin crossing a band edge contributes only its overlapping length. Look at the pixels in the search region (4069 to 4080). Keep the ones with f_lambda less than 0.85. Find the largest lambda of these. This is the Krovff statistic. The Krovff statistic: 4079.50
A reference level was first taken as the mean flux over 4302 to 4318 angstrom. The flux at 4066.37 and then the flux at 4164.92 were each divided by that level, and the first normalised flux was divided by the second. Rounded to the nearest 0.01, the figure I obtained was 0.77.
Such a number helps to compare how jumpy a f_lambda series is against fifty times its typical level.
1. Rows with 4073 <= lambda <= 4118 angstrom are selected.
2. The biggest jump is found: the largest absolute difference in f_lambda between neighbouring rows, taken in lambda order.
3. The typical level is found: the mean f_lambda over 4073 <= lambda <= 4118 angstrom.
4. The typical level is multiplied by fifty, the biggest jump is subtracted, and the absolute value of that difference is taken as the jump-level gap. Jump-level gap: 38.1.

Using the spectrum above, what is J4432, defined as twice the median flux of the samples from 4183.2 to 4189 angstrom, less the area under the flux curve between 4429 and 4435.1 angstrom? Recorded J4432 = -4.4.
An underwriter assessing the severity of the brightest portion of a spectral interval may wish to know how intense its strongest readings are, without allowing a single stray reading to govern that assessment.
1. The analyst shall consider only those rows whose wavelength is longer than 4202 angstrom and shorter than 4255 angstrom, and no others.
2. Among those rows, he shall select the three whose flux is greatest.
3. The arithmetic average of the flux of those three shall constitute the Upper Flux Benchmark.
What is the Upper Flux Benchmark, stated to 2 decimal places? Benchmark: 0.86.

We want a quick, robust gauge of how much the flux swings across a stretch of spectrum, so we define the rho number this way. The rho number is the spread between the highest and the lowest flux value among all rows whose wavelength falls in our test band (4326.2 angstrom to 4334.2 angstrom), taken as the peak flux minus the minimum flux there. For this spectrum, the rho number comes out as 0.11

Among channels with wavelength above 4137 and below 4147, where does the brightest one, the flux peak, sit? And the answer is 4140.06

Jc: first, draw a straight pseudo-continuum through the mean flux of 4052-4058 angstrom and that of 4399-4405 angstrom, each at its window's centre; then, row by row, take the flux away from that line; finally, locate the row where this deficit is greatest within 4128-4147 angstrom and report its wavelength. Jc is 4132.44 angstrom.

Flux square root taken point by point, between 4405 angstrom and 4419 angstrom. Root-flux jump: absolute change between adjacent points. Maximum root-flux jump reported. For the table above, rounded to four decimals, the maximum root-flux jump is 0.0180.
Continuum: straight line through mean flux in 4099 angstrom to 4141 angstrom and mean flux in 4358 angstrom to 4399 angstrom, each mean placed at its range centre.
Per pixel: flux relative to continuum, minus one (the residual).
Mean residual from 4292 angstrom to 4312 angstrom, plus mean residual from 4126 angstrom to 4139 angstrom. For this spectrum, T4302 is -0.28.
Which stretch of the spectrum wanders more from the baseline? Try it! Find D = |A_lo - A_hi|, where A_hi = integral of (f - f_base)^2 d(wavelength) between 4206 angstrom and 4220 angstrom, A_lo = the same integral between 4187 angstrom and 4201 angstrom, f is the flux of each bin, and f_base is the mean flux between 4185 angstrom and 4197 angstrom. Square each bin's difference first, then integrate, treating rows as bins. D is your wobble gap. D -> 0.01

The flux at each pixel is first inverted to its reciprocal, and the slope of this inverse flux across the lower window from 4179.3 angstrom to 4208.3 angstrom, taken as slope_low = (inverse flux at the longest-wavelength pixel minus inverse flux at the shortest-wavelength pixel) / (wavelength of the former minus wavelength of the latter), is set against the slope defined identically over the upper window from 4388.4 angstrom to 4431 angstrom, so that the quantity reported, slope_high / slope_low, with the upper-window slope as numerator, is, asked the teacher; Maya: 0.7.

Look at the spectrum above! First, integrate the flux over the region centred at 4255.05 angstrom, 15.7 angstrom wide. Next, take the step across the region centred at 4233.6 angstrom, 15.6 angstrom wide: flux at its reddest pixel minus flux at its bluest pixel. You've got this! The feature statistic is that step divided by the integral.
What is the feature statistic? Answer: 0.0089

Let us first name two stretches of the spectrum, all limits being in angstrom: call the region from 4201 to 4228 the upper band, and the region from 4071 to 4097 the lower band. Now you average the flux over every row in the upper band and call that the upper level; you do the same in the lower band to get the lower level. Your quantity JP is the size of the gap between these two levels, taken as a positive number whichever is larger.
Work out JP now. 0.053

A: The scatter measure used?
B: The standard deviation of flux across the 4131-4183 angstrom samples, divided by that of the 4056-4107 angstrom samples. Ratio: 0.9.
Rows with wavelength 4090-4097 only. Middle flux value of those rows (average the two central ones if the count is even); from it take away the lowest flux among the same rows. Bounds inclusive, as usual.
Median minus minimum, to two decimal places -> 0.03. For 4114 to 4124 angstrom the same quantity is 0.01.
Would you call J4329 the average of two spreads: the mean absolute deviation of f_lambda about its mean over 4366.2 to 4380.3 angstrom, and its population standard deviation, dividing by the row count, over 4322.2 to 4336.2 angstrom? 0.041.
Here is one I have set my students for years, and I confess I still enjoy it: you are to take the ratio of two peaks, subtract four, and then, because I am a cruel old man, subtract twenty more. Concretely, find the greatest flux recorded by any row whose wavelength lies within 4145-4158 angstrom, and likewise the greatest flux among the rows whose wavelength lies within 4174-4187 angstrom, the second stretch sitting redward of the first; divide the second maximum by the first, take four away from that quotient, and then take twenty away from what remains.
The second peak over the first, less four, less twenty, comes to -23.0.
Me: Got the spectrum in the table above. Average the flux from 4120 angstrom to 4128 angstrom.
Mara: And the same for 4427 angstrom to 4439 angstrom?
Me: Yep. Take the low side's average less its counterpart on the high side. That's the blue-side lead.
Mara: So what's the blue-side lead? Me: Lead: -0.22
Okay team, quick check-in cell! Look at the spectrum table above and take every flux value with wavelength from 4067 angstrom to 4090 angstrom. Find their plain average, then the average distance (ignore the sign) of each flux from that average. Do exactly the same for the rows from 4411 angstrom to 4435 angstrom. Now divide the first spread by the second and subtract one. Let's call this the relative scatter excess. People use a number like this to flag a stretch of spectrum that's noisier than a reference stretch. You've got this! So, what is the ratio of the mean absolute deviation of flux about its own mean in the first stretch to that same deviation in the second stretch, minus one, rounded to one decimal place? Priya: 1.5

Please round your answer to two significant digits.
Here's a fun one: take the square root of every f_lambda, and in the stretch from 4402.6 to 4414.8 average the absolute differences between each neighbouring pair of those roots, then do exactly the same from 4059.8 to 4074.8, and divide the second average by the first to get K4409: 2.0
